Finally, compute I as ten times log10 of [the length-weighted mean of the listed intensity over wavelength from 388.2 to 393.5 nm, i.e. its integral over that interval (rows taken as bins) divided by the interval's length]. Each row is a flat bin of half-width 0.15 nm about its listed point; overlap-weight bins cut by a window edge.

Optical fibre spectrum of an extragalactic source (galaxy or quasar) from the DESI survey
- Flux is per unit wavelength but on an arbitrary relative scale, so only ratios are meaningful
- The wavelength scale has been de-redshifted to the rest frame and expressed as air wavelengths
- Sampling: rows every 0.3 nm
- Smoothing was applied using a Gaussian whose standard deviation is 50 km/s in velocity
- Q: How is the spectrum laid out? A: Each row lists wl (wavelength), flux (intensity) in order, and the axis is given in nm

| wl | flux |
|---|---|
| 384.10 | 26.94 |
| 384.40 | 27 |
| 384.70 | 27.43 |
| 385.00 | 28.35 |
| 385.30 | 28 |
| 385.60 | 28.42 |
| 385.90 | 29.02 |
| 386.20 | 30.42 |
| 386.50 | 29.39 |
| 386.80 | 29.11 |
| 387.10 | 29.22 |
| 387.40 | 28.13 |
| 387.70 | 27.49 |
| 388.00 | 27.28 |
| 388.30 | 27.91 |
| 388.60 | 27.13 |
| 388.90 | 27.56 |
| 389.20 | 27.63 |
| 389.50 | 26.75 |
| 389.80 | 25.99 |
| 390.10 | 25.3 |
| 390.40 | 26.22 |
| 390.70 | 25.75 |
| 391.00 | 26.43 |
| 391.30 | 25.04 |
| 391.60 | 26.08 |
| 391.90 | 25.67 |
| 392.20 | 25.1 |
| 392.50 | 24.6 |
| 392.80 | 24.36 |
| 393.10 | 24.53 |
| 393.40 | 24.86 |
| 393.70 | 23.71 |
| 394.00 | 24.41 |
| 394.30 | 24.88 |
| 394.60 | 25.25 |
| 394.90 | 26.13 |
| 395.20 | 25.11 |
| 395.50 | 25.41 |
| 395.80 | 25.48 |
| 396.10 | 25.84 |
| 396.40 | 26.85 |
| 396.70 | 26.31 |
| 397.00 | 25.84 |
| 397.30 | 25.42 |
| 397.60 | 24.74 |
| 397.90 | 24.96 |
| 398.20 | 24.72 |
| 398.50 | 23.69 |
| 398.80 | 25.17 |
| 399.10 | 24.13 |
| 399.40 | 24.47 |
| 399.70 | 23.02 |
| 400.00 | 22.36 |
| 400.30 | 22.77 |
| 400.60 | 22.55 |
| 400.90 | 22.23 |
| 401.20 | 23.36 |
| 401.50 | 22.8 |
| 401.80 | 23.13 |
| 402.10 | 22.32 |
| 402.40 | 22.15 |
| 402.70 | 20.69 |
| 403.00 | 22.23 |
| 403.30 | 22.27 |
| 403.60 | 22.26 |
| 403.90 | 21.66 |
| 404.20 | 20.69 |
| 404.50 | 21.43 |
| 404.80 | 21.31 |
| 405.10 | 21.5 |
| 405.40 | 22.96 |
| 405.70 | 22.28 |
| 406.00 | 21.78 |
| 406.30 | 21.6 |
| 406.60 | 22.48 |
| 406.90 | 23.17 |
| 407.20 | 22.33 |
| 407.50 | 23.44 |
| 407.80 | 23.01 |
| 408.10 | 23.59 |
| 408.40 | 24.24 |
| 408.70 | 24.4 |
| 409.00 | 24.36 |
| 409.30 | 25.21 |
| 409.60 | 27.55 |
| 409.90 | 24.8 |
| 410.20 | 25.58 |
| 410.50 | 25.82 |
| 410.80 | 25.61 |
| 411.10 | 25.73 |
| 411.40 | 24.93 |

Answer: 14.1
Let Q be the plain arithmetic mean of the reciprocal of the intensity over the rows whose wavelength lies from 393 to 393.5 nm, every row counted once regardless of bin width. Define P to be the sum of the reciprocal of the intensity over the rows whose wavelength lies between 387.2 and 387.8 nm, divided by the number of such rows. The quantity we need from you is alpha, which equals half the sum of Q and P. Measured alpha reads 0.0382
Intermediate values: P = 0.0360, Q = 0.0405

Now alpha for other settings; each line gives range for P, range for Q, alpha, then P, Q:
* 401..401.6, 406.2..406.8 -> 0.0444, 0.0433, 0.0454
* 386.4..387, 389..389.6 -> 0.0355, 0.0342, 0.0368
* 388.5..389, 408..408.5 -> 0.0392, 0.0366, 0.0418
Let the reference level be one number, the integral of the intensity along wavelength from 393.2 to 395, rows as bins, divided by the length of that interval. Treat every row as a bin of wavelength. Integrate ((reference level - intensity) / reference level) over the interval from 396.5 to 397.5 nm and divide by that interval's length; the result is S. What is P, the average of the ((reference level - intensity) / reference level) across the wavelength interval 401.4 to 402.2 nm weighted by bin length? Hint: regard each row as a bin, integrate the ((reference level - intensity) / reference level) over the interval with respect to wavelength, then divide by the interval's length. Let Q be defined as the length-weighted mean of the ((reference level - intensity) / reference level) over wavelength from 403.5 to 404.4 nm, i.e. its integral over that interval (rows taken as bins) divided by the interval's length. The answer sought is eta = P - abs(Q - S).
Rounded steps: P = 0.08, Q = 0.13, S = -0.04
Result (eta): -0.09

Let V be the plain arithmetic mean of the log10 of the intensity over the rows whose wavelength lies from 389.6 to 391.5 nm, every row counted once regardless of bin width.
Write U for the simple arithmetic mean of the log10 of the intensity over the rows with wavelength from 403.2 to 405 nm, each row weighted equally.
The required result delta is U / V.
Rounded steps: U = 1.33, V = 1.41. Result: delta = 0.945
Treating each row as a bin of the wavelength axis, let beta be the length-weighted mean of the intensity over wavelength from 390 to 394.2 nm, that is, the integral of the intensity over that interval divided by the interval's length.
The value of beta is 25.1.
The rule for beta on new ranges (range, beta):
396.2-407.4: 23.1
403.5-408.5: 22.3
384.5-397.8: 26.5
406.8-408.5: 23.3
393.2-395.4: 24.9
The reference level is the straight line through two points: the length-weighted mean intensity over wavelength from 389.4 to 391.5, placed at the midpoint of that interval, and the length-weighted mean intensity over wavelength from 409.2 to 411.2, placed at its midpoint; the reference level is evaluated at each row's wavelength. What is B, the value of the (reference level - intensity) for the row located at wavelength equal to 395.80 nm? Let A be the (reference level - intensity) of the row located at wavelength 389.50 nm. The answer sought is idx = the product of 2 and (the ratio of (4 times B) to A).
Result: -3.8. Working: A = -0.8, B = 0.4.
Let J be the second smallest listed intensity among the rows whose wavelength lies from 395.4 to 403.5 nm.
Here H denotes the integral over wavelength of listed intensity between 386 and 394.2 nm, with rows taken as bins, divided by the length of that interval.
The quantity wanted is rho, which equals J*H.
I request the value 588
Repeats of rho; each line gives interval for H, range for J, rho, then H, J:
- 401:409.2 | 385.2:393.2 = 552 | 22.5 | 24.53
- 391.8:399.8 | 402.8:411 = 533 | 25.0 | 21.31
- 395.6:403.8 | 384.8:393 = 585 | 23.8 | 24.6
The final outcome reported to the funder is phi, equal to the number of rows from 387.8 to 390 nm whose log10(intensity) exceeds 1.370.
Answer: 7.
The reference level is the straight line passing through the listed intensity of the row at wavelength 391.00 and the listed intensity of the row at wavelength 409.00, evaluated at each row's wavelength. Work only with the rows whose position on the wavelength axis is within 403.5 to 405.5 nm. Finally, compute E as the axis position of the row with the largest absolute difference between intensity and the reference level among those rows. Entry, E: 404.20 nm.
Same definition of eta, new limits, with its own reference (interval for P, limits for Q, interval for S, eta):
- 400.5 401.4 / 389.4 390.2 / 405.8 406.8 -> -0.08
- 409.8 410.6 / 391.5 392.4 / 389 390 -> -0.07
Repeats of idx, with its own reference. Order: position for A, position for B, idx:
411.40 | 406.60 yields 31.8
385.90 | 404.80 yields -11.7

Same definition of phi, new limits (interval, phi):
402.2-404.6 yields 0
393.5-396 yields 8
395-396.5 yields 5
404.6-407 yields 0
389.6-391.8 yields 7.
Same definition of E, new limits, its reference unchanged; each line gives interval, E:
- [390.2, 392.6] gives 392.50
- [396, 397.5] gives 396.40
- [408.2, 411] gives 409.60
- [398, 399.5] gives 398.50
